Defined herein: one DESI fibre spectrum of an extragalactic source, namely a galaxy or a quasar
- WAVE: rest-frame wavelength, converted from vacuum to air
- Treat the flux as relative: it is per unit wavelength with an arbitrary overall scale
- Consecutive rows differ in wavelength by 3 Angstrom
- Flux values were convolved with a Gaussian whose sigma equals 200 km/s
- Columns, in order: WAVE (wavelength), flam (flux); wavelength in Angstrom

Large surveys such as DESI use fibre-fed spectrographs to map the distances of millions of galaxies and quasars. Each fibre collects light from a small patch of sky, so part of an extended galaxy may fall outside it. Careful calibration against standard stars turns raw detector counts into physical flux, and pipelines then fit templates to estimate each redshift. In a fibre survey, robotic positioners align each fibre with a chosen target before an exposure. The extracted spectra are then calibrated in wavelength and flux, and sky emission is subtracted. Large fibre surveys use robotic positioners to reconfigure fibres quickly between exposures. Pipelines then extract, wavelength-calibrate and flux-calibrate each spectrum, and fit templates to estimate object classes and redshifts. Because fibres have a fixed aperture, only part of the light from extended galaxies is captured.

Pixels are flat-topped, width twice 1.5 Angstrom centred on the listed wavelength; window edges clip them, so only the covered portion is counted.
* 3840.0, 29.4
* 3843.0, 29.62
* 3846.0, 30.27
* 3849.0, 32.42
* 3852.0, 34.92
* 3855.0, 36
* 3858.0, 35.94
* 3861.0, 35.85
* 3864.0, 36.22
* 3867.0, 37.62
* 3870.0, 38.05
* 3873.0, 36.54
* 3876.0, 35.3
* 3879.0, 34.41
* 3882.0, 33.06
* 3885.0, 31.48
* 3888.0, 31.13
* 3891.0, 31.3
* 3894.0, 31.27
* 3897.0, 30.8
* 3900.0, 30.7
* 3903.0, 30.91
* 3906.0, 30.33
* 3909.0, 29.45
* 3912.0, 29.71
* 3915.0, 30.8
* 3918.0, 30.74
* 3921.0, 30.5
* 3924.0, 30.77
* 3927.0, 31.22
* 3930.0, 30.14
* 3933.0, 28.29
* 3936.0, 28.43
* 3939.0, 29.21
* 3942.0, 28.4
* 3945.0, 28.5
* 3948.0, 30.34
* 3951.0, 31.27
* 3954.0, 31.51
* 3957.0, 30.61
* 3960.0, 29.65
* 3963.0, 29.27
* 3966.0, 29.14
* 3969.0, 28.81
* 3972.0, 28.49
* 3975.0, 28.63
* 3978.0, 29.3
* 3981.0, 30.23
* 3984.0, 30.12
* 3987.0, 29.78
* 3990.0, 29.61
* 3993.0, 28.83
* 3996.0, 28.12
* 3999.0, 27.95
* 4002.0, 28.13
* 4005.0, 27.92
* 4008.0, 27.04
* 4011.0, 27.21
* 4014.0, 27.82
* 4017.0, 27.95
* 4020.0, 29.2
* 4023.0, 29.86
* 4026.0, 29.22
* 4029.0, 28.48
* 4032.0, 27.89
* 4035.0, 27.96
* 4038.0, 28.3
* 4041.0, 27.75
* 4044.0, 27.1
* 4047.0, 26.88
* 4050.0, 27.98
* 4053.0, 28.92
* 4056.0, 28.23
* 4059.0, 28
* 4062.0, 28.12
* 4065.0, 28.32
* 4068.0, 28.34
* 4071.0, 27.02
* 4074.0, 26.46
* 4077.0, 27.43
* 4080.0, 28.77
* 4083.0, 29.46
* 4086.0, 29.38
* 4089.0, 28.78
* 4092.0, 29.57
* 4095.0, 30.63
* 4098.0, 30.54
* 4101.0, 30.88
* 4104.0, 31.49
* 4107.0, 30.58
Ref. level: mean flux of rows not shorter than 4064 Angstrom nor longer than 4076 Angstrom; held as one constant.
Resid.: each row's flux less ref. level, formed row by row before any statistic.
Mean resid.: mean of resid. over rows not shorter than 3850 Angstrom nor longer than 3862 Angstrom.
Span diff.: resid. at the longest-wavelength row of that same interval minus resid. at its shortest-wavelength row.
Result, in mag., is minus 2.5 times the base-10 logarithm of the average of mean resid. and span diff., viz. -1.6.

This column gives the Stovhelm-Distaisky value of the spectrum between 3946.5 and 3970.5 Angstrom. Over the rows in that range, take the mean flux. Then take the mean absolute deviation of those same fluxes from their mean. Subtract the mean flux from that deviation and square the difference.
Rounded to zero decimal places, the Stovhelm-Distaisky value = 854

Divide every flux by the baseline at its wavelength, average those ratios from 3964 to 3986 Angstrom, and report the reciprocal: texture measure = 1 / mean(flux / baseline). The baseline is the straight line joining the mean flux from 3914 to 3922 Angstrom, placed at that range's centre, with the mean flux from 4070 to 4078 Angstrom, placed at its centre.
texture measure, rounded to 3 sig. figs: 1.00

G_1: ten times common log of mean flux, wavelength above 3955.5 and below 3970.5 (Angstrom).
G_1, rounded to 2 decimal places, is 14.70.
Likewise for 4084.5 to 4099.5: 14.74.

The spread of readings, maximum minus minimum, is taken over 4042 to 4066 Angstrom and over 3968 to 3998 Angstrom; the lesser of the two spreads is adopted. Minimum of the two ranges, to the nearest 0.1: 2.0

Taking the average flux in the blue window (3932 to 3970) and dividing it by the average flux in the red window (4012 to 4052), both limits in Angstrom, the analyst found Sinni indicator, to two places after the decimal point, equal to 1.05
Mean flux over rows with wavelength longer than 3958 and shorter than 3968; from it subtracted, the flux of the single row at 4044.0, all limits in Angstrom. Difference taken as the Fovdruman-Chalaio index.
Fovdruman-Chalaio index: 2.3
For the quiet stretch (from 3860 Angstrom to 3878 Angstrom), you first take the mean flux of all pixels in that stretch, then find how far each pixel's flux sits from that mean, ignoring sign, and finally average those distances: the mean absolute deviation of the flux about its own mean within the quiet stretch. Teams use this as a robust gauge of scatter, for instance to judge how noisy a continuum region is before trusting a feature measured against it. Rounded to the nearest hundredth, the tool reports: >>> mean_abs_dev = 0.83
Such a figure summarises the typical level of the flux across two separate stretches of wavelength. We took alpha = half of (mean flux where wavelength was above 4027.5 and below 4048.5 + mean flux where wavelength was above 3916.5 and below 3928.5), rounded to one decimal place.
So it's 29.3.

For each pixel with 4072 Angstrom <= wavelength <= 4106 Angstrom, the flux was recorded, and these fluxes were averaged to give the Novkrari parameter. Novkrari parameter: 29.4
